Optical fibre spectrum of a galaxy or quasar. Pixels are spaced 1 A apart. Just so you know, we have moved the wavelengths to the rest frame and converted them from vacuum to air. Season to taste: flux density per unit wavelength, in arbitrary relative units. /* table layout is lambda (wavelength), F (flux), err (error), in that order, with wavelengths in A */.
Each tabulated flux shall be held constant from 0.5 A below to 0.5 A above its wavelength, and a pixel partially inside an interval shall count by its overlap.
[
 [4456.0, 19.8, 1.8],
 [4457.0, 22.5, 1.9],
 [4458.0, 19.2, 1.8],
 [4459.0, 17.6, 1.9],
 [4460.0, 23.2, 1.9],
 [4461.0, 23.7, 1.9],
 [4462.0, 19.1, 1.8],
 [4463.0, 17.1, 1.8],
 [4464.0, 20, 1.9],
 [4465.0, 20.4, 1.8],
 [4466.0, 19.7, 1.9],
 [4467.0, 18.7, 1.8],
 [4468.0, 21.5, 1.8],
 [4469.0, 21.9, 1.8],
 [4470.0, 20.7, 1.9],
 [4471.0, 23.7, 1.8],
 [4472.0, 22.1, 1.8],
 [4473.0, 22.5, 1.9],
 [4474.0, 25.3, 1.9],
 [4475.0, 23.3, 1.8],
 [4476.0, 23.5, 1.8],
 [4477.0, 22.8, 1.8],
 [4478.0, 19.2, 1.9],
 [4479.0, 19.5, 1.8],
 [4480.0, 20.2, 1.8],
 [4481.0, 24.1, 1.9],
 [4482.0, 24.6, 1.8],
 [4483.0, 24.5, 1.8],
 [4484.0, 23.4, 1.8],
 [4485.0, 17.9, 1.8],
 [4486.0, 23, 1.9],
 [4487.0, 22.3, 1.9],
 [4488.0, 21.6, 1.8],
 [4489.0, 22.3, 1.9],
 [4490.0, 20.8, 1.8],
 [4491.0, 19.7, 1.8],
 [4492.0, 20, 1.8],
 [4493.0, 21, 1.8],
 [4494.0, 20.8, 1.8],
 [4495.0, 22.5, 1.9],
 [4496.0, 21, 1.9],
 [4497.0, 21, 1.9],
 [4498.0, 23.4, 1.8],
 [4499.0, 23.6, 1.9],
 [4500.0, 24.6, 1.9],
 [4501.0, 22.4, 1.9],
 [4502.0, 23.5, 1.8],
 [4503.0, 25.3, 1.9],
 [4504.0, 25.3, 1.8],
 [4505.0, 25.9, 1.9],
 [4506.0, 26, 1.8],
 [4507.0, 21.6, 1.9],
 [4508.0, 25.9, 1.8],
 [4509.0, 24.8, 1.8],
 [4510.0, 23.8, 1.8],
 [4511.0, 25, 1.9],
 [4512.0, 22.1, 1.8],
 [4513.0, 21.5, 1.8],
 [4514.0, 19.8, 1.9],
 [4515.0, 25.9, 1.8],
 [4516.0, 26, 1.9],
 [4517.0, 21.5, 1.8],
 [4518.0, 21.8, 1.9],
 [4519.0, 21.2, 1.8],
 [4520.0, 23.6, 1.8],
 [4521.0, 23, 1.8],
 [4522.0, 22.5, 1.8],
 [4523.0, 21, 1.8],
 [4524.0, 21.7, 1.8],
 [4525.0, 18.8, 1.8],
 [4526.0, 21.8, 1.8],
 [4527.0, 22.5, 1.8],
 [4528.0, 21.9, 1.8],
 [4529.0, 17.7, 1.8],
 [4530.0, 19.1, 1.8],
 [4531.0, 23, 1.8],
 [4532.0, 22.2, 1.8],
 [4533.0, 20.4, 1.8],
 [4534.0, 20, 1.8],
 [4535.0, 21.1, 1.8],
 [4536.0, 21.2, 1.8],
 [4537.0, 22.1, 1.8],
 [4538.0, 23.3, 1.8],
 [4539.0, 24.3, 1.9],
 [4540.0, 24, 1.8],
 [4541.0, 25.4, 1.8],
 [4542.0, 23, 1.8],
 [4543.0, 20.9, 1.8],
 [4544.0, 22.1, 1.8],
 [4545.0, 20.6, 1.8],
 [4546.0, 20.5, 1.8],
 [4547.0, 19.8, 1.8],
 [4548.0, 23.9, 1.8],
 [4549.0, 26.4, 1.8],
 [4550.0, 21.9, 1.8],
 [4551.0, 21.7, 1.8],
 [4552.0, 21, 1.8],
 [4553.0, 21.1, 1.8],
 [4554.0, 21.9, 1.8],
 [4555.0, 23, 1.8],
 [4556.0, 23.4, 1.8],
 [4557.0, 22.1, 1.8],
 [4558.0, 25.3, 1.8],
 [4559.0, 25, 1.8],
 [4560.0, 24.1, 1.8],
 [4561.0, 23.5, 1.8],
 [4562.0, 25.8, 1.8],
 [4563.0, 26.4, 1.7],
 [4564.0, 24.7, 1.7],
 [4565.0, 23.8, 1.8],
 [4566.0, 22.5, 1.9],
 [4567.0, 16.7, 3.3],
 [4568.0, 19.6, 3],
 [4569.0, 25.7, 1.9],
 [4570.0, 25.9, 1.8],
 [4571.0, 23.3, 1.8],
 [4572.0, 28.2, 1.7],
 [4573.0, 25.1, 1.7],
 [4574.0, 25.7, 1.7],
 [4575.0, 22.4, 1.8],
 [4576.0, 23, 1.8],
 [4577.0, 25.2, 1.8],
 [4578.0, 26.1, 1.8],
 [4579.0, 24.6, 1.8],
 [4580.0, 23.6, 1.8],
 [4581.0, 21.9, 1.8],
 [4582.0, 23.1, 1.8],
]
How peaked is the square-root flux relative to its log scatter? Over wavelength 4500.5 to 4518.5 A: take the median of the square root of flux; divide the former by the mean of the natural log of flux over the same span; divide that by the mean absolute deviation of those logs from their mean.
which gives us 20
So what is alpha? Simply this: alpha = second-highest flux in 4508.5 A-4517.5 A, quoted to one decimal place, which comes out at 25.9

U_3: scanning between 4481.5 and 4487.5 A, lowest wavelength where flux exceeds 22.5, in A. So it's 4482.0 A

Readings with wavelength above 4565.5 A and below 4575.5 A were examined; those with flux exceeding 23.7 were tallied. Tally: 5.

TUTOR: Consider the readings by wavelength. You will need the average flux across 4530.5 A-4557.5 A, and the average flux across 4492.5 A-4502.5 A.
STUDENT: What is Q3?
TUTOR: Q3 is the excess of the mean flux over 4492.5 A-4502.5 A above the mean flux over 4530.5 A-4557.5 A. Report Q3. 0.1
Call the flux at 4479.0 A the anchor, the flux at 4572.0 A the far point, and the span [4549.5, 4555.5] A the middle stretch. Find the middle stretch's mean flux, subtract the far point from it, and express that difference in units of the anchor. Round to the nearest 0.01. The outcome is -0.33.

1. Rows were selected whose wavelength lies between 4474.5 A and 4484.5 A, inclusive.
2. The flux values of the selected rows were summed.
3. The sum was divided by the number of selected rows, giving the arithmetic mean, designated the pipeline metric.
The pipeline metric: 22.5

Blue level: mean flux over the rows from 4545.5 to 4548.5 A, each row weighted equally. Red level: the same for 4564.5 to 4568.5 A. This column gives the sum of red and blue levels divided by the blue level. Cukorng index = 1.96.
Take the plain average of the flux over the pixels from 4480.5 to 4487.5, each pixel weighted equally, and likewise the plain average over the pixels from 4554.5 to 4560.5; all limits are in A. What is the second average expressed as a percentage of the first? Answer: 104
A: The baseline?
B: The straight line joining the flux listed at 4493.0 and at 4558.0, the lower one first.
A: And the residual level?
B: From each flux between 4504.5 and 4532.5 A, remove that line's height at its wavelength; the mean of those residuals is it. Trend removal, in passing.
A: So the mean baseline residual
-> 0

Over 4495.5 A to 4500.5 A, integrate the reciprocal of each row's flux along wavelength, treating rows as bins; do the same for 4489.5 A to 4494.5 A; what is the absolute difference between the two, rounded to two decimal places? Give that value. 0.02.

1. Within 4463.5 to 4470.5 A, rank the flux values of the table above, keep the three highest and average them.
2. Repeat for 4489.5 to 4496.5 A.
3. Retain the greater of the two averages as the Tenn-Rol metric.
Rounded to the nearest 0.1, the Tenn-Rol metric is 21.5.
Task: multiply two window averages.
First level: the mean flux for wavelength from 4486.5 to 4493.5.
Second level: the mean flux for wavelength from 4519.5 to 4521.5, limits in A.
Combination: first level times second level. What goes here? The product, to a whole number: 492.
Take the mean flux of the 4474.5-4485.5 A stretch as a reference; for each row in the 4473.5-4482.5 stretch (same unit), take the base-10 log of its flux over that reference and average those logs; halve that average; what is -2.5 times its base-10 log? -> 6.3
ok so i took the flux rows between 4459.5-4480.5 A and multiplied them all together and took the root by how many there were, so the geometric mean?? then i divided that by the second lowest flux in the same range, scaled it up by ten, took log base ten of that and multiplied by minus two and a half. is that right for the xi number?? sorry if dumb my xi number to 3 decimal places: -2.638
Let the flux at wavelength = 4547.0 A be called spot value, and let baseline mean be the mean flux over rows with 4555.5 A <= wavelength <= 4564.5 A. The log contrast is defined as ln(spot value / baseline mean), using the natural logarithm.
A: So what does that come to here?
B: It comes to -0.21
